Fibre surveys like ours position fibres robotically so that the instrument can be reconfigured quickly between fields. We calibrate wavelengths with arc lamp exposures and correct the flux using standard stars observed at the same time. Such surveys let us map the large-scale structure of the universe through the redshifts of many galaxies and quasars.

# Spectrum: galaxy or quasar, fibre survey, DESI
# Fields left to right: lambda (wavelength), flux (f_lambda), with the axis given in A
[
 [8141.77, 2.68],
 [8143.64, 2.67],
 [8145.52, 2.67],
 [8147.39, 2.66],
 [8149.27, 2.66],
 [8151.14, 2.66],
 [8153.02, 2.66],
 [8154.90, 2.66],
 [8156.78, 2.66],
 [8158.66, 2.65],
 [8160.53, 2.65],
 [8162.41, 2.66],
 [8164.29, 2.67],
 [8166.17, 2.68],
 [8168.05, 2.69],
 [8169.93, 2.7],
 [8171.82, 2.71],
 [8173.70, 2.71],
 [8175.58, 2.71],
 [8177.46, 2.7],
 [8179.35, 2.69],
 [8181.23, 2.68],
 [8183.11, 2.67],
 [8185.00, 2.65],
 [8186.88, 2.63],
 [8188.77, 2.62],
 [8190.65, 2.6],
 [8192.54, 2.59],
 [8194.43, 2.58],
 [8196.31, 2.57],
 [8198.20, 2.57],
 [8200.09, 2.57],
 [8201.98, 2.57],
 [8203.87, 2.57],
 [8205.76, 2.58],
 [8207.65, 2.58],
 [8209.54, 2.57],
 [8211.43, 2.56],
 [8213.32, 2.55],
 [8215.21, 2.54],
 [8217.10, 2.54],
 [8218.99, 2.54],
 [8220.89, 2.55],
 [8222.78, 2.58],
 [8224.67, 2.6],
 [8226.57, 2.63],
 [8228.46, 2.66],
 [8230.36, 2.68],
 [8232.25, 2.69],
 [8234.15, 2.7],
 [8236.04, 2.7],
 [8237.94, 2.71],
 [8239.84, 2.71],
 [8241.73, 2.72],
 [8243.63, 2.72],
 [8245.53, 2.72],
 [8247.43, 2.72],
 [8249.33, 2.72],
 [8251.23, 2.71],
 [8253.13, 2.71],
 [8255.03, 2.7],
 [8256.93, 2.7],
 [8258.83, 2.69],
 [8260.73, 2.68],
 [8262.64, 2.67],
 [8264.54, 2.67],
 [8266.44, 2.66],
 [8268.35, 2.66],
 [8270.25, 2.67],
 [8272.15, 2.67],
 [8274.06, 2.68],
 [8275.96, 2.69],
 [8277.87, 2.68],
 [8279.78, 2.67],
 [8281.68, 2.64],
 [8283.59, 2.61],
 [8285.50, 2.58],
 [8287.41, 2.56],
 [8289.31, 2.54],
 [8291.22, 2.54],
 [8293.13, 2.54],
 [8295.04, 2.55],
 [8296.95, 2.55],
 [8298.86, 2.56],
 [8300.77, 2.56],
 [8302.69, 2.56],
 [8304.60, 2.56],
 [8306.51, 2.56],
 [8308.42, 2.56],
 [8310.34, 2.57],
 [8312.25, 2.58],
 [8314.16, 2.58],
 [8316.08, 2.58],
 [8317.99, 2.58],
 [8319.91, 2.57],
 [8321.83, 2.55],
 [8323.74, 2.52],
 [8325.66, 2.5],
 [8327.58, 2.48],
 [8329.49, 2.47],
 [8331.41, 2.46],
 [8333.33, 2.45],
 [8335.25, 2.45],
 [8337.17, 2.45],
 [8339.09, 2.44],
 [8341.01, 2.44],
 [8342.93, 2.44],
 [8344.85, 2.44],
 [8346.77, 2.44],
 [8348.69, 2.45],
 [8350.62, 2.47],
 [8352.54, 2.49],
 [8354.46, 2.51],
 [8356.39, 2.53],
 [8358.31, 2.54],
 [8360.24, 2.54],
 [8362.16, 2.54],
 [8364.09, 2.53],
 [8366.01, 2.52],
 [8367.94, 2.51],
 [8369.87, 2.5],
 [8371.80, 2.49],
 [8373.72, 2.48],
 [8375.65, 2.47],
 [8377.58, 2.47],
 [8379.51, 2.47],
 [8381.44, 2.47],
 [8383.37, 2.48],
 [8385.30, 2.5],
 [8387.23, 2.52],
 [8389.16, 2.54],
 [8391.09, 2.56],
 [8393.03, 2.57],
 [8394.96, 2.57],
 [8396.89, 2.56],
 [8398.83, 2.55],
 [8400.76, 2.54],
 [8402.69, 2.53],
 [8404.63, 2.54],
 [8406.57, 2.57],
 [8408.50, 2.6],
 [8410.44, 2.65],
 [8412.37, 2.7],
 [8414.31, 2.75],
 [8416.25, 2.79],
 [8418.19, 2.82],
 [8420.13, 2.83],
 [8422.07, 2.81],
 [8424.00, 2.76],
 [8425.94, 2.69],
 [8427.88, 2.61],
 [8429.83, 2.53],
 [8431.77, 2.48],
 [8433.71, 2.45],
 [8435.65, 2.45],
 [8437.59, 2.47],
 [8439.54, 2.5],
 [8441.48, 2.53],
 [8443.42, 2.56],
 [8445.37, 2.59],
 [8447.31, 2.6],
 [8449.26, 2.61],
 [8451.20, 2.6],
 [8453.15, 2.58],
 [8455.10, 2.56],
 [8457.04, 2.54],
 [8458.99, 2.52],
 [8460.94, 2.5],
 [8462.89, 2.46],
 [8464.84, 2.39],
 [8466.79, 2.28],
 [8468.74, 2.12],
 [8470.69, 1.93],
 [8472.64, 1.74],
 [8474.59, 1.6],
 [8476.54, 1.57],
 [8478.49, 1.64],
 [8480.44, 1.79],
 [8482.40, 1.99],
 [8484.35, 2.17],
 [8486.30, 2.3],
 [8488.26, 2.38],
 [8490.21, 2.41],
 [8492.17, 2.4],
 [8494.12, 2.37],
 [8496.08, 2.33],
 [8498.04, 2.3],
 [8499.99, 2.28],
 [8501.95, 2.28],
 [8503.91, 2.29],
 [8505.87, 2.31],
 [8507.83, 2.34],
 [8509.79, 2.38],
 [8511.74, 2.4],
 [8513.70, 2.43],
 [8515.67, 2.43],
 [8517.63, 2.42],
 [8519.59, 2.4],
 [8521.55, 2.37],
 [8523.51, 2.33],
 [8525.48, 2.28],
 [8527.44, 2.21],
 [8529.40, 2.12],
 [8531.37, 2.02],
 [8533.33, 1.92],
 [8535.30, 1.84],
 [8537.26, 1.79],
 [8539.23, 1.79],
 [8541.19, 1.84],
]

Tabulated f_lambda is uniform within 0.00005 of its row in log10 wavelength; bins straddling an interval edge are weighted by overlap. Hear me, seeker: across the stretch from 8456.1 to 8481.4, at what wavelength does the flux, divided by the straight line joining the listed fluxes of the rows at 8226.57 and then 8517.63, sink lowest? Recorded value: 8476.54 A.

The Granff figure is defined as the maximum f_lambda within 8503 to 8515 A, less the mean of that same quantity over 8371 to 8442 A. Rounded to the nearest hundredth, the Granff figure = -0.15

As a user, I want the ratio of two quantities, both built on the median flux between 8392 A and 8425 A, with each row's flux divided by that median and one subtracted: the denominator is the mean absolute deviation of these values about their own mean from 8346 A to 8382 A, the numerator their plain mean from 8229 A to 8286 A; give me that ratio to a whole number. 3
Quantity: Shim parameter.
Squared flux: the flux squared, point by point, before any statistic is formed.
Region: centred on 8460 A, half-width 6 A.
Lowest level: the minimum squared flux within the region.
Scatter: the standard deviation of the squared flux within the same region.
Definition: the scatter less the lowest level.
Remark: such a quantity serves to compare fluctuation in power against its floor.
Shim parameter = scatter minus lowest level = -5.4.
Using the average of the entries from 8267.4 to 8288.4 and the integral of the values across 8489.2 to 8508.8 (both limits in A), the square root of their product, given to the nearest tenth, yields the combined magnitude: 11.0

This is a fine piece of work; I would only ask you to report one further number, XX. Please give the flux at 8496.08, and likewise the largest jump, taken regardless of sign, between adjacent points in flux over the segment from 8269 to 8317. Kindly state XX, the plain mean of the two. 1.18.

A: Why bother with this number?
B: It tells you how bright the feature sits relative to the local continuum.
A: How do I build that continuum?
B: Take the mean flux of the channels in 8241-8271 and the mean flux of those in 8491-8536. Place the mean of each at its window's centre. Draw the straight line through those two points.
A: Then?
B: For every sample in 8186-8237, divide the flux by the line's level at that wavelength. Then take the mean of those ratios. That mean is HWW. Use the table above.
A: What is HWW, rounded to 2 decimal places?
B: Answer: 0.94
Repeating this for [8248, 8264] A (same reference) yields 1.00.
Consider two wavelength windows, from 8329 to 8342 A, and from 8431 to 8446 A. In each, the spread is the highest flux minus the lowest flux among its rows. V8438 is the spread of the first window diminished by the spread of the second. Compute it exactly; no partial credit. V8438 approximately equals -0.11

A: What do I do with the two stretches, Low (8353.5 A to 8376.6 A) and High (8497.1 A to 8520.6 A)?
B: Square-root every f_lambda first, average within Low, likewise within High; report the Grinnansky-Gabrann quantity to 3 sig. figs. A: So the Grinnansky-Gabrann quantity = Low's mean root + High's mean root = 3.12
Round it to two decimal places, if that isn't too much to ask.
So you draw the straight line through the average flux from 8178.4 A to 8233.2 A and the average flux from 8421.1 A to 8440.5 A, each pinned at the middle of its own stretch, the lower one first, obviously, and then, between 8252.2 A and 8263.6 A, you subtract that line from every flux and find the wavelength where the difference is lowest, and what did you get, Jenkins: 8262.64 A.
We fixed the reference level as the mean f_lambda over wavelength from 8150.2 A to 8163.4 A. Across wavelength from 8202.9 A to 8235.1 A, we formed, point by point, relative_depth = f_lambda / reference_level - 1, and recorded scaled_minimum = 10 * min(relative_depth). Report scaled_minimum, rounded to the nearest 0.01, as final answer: -0.44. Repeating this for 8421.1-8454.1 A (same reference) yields -0.78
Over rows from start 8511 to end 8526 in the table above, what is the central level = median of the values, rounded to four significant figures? 2.400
